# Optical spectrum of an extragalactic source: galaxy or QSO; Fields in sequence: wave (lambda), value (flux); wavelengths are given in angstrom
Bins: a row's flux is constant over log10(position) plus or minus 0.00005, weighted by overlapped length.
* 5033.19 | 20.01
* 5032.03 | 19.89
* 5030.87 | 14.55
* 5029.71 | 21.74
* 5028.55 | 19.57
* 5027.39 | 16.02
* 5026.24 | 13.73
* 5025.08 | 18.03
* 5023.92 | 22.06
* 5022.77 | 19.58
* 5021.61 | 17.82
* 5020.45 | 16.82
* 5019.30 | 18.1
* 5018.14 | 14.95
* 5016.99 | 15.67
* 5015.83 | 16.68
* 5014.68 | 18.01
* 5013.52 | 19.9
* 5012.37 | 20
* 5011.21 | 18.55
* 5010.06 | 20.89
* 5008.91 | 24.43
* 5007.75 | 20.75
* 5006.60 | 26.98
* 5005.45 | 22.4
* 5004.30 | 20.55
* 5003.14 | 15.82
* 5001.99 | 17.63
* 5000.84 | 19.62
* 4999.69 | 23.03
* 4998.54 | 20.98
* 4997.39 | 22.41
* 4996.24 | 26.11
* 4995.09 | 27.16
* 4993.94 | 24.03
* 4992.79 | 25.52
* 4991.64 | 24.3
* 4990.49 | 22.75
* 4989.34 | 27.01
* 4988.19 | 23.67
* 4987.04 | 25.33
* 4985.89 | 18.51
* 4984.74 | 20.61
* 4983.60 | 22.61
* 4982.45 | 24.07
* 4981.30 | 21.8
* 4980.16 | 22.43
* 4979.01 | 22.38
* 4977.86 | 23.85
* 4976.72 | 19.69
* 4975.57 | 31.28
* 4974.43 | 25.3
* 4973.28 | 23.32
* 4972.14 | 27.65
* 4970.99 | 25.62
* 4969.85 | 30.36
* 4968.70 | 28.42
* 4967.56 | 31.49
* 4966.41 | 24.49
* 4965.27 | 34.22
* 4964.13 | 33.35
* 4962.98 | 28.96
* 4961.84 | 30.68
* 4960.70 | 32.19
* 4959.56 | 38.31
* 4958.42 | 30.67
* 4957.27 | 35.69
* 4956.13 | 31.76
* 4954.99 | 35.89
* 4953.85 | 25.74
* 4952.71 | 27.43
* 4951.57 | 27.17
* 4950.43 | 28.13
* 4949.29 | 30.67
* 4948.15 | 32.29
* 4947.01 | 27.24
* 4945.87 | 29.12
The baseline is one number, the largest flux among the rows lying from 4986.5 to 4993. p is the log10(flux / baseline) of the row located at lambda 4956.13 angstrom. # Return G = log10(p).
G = -1.15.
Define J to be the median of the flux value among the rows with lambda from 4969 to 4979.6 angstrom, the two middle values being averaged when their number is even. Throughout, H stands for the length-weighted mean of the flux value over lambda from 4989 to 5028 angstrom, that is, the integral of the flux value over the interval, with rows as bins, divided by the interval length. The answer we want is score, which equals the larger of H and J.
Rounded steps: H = 20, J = 25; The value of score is 25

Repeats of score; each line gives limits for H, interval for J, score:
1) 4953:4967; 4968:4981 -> 32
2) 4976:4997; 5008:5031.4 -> 23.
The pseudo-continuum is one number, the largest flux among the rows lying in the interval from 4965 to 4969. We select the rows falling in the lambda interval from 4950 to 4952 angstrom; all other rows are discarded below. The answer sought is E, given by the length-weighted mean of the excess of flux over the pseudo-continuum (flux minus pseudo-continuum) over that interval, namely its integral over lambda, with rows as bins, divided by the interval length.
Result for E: -6.6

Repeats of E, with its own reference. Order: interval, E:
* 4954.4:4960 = 0.1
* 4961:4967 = -3.8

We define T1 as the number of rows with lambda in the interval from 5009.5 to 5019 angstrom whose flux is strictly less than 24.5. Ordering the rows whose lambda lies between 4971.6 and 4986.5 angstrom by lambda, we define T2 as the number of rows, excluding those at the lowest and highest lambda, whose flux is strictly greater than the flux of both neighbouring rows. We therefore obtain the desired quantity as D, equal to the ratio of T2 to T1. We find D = 0.50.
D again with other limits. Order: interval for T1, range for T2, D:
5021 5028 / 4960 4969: 0.33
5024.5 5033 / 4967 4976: 0.29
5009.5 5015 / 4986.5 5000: 0.60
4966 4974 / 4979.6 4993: 1.50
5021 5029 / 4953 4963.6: 0.43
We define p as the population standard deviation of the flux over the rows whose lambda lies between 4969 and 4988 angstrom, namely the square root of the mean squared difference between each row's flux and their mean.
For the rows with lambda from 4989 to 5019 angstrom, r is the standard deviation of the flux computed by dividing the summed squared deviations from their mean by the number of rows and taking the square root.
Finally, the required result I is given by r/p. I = 1.06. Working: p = 3.4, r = 3.6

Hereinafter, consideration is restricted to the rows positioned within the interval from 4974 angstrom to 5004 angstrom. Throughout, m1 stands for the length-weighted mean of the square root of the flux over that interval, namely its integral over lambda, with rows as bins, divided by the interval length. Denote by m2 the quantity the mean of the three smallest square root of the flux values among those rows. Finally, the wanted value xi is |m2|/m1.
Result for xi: 0.87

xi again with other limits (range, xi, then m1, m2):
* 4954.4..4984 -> 0.87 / 5.30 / 4.6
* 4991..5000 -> 0.96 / 4.92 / 4.7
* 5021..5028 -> 0.94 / 4.22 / 4.0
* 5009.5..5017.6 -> 0.95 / 4.30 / 4.1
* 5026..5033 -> 0.91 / 4.22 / 3.8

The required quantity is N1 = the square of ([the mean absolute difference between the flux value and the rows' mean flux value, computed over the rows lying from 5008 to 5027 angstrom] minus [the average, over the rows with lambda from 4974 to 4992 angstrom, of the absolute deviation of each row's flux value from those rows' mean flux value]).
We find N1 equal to 0.0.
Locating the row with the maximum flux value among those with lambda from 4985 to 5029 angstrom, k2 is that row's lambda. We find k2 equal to 4995.09 angstrom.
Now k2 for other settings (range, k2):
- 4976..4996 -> 4995.09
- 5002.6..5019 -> 5006.60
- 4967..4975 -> 4967.56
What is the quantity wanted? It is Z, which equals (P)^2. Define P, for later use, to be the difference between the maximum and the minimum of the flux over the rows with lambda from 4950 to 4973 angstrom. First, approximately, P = 14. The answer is 191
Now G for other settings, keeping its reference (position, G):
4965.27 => -0.99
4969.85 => -1.29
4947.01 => -2.43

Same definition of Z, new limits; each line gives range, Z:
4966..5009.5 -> 246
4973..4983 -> 134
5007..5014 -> 35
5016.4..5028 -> 69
